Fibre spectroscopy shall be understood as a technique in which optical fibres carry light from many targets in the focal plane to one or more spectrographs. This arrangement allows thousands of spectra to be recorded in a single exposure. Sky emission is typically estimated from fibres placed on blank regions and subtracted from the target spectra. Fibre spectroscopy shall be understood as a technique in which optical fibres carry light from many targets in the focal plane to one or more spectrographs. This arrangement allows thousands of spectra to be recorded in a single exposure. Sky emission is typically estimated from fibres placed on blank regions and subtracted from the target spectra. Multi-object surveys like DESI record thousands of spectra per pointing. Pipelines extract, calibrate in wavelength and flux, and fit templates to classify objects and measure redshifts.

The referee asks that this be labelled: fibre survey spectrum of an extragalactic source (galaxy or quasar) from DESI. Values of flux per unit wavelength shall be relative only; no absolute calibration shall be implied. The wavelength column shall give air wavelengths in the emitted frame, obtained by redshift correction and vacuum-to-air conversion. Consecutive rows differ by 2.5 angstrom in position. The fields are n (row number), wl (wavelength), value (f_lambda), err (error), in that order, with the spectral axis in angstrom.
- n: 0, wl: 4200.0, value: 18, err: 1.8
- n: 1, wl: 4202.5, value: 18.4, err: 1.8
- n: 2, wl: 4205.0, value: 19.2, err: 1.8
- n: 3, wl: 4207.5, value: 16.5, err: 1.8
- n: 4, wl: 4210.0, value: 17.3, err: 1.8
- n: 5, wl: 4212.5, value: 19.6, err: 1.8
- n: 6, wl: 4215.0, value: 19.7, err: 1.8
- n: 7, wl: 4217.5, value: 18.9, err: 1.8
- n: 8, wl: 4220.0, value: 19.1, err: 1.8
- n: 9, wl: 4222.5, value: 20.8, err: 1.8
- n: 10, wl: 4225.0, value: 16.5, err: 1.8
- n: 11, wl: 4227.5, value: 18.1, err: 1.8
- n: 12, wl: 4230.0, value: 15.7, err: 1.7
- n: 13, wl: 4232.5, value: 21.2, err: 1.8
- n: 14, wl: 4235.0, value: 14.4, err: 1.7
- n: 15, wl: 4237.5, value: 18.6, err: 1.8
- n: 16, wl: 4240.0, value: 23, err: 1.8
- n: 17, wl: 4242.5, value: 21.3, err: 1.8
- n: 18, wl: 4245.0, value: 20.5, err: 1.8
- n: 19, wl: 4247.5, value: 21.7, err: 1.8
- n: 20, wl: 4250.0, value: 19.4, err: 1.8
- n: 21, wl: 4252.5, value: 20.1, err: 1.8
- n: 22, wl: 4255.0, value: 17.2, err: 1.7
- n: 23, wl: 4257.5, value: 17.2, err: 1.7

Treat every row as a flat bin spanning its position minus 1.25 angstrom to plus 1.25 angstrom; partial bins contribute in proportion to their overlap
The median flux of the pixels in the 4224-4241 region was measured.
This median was 18.1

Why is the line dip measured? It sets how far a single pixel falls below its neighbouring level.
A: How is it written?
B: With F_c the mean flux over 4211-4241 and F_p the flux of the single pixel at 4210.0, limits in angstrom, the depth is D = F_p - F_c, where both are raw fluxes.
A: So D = -1.5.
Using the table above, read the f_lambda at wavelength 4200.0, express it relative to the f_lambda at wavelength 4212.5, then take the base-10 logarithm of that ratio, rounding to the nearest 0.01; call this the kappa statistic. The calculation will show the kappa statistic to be -0.04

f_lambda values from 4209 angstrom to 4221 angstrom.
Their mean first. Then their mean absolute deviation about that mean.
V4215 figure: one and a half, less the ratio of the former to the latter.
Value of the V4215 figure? -27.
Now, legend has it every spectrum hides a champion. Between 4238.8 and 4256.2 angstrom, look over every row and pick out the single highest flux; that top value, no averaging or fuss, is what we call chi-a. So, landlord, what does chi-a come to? 23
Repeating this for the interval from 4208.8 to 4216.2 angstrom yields 19.7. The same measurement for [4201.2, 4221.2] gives 19.7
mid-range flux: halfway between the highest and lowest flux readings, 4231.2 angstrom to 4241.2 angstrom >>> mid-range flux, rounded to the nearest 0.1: 18.7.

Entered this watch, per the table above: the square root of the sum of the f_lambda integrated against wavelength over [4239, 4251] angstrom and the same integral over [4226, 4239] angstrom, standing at 22.0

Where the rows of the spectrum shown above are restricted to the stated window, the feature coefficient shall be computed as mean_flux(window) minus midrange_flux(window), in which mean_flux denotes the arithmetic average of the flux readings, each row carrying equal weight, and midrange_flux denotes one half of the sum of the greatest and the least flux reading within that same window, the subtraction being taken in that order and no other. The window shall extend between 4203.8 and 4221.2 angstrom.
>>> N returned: 0.5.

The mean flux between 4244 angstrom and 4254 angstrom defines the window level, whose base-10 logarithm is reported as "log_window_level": 1.31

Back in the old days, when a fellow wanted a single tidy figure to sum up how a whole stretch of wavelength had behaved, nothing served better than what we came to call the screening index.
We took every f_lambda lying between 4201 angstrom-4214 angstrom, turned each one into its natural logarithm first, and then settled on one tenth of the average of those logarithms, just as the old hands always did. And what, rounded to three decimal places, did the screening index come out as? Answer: 0.290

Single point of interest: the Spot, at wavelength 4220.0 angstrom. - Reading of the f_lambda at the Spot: 19.1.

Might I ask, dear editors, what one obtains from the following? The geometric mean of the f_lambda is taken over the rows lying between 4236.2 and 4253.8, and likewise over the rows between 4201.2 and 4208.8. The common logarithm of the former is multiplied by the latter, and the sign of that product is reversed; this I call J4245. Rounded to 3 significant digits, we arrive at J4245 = -23.7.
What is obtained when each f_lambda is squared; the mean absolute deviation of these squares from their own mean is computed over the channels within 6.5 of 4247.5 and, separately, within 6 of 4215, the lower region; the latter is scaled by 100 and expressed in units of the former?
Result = 82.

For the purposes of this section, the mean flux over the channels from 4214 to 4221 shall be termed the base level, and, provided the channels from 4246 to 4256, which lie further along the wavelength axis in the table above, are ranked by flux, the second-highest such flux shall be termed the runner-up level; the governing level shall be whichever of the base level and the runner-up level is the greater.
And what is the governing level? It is 20.1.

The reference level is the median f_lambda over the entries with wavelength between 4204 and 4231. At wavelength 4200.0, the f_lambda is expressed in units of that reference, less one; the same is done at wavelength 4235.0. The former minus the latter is 0.19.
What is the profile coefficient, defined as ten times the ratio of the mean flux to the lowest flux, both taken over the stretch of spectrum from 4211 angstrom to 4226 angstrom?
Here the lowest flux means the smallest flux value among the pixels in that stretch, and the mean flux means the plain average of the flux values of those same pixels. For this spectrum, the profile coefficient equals 11.6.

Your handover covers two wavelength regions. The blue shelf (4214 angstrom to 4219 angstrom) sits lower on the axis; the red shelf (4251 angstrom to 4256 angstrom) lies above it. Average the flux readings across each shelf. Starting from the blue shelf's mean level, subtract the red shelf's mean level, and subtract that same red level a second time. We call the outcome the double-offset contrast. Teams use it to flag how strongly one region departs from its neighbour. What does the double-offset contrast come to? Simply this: -18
